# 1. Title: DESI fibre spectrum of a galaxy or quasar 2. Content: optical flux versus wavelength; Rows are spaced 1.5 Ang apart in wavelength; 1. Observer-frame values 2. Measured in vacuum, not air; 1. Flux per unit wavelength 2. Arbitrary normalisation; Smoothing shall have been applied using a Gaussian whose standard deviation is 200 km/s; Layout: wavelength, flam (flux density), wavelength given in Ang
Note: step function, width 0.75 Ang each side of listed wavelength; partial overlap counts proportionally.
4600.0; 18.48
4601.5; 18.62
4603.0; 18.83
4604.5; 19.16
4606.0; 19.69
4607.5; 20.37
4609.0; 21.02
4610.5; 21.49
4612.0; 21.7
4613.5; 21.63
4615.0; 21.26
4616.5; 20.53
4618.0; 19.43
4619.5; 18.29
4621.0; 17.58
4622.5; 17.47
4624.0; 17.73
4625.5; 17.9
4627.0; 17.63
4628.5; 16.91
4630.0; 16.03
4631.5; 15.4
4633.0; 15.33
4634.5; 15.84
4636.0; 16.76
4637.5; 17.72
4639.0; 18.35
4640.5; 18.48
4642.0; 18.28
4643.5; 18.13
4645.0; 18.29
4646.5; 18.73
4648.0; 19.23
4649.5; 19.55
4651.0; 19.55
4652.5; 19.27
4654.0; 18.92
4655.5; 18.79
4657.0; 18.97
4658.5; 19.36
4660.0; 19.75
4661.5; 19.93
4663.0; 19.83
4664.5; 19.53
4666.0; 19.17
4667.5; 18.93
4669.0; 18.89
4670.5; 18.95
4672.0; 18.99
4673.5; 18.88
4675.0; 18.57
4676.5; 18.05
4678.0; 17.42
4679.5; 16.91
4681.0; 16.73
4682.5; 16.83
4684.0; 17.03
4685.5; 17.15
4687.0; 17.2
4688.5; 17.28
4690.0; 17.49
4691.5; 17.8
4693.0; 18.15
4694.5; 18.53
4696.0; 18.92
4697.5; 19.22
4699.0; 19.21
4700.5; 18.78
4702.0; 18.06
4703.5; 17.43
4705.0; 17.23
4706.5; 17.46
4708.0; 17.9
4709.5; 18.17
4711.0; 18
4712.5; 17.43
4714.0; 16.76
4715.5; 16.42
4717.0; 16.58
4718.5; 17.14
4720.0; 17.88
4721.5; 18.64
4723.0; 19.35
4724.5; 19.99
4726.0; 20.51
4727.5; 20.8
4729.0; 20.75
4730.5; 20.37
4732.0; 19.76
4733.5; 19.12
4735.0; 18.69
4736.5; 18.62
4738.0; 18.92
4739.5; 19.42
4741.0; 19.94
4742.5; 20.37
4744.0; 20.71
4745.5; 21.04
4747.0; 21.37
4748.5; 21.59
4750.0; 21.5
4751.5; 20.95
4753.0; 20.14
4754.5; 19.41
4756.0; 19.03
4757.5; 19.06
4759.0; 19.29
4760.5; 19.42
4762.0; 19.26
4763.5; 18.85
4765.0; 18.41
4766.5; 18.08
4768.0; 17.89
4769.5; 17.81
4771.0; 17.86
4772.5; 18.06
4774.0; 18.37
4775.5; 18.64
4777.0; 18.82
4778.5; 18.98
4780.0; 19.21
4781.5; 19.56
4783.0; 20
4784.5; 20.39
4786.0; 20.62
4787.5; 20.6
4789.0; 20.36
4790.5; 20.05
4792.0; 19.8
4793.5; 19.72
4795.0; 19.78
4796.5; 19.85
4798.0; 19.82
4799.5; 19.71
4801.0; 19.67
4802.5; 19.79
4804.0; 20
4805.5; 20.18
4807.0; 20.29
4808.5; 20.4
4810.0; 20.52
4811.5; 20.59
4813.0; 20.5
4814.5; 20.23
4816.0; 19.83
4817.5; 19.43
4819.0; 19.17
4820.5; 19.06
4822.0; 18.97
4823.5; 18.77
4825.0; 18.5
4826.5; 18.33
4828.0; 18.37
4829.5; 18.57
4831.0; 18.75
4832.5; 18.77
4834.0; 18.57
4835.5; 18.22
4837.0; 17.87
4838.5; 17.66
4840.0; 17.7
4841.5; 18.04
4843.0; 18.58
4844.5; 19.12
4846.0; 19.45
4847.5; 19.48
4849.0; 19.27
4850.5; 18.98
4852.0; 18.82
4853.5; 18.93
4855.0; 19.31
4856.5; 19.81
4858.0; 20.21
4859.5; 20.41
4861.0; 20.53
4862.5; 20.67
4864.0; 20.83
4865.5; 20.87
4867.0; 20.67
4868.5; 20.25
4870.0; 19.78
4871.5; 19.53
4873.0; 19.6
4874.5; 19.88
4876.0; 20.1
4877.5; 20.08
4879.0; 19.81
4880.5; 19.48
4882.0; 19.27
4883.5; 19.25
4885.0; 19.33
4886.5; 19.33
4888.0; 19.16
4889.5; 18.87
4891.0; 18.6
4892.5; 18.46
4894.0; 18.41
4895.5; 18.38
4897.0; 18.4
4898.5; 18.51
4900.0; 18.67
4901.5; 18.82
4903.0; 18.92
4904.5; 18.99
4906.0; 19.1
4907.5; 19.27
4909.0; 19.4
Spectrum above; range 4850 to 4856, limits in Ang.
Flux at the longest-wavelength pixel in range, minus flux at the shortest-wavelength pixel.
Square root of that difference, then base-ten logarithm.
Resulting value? -0.24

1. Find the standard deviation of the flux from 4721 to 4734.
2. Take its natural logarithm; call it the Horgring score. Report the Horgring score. -0.3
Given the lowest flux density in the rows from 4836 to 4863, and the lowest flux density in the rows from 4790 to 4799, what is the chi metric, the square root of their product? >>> 18.7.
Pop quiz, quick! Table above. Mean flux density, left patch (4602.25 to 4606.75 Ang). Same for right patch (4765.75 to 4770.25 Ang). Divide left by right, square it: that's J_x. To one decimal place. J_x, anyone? 1.2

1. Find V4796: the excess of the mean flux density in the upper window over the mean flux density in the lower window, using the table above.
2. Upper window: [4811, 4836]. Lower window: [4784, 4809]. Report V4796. -1.0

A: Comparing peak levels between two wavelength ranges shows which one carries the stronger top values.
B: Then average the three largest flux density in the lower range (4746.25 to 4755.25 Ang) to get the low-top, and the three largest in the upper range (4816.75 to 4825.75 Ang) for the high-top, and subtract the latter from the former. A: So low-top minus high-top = 2.3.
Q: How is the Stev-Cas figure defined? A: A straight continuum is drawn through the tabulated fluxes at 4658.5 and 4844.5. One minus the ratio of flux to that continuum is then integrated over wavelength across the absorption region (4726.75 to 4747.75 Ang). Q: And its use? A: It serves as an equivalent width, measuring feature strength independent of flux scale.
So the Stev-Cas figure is -0.8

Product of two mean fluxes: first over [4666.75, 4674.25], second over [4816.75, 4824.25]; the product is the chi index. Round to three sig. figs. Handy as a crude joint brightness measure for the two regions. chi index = 361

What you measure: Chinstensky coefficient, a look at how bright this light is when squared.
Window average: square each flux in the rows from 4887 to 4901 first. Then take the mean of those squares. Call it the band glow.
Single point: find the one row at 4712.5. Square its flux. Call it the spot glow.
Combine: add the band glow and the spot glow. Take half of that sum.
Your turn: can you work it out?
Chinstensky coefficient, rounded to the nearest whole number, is 325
